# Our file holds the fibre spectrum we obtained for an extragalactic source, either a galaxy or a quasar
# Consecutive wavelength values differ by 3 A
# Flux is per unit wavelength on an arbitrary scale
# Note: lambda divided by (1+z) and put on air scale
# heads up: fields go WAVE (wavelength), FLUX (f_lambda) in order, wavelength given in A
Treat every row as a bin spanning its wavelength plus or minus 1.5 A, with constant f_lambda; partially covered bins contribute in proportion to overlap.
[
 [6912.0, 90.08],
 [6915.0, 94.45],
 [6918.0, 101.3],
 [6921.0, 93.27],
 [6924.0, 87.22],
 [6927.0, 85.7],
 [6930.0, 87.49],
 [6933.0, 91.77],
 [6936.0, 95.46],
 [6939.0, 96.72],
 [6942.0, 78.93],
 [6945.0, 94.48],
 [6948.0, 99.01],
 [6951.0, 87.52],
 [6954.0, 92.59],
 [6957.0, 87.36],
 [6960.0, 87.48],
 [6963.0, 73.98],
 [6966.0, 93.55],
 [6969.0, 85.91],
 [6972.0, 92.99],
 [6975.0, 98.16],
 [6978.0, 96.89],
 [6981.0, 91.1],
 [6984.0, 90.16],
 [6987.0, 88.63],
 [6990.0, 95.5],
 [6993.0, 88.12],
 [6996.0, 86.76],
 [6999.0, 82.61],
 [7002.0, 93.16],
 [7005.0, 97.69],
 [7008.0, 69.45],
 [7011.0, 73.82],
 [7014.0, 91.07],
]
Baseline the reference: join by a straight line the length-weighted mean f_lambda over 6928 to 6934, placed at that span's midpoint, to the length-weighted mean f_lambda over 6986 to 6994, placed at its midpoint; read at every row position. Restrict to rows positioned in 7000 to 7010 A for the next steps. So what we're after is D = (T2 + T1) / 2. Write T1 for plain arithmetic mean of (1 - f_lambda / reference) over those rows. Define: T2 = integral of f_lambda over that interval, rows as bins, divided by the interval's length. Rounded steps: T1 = 0.052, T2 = 85.9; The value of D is 43.0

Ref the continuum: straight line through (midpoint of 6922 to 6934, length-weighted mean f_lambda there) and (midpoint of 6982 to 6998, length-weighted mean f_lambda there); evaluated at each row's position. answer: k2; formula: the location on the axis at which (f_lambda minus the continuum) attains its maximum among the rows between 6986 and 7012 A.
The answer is 7005.0 A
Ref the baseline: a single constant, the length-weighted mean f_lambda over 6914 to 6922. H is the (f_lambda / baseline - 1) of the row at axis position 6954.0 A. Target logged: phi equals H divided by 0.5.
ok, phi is -0.08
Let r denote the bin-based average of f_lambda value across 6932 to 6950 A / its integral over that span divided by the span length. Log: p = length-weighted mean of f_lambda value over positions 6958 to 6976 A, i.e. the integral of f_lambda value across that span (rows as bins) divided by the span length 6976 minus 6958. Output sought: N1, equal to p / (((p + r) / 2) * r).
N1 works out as 0.0105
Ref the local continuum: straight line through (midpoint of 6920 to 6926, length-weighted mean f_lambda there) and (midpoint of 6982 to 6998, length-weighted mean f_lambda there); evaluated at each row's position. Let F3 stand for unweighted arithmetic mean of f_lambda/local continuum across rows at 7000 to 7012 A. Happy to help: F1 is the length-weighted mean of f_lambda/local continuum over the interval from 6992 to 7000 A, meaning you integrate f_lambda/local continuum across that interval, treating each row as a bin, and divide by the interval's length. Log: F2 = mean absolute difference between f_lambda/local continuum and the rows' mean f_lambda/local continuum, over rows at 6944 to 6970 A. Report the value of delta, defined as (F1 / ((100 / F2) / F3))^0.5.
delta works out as 0.0227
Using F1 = 0.96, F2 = 0.058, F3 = 0.93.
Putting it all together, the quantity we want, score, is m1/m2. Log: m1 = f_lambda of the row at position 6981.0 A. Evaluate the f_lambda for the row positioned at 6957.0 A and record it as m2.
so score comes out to 1.04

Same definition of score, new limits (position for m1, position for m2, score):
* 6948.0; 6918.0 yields 0.98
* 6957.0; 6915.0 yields 0.92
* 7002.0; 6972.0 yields 1.00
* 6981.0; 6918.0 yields 0.90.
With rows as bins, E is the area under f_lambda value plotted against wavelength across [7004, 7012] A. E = 637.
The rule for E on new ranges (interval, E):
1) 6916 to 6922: 584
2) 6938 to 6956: 1643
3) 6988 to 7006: 1627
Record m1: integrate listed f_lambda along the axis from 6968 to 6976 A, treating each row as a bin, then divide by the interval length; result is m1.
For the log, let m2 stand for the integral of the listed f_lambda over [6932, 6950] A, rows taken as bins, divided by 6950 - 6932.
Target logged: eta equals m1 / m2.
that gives 0.998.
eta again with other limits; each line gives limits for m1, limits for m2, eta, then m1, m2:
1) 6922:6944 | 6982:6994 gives 0.984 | 89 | 90.7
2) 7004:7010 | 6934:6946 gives 0.894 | 82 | 91.3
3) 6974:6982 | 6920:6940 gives 1.050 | 95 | 90.9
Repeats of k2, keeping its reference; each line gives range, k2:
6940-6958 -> 6948.0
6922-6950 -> 6948.0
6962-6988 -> 6975.0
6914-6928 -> 6918.0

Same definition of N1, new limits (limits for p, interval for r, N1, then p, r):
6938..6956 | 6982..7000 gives 0.0114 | 91.3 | 89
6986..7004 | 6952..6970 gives 0.0117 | 89.4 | 87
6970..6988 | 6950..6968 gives 0.0119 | 92.9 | 87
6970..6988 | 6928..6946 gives 0.0112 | 92.9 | 91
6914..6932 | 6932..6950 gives 0.0107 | 91.5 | 93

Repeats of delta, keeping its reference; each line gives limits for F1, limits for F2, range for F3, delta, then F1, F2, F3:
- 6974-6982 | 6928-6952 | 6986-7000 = 0.0244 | 1.07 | 0.057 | 0.99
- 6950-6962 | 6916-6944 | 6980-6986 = 0.0244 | 0.98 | 0.060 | 1.01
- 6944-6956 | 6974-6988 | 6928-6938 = 0.0207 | 1.04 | 0.041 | 1.02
